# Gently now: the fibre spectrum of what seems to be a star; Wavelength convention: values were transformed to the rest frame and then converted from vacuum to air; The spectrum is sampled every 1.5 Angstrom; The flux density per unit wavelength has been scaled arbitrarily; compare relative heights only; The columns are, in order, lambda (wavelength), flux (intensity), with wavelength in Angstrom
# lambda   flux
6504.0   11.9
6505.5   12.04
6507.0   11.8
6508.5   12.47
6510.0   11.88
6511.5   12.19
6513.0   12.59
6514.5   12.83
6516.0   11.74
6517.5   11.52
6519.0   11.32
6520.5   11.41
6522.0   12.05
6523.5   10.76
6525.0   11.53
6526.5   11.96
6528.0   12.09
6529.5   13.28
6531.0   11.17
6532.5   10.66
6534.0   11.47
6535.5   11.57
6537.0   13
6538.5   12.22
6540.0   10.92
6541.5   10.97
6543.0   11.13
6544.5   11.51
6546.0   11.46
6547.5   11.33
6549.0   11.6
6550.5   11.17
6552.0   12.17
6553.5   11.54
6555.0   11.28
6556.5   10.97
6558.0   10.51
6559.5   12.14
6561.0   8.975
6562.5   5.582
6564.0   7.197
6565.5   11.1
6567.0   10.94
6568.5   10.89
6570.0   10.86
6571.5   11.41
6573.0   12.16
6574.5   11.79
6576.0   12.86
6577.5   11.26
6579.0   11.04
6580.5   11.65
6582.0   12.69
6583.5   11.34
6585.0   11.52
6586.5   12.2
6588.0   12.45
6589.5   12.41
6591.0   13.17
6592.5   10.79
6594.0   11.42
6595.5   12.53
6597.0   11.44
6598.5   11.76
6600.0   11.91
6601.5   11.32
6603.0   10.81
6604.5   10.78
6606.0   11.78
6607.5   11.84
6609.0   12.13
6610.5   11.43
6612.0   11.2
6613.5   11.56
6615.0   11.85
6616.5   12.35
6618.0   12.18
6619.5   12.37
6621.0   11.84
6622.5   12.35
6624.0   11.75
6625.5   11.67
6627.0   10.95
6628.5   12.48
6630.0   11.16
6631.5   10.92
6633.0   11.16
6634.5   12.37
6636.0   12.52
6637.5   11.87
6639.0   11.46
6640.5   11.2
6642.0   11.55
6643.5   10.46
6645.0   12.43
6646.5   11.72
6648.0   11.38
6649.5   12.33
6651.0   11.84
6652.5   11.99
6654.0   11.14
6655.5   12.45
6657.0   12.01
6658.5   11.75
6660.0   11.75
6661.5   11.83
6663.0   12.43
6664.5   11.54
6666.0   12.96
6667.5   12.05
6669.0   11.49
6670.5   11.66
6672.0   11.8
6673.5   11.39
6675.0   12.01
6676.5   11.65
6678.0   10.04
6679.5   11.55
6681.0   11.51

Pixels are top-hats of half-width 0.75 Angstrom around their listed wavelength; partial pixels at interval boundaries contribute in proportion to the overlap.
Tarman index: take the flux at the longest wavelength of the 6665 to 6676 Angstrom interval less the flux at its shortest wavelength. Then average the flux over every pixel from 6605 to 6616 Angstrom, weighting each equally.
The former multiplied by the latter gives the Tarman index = -11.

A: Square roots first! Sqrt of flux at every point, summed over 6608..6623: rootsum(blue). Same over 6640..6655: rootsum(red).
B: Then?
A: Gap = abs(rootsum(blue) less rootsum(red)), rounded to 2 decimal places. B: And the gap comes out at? 0.47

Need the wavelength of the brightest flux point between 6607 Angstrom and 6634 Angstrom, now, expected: 6628.5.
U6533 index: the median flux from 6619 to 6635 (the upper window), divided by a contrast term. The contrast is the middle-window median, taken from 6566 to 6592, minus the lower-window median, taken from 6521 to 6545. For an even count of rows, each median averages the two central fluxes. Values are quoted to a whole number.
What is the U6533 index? 90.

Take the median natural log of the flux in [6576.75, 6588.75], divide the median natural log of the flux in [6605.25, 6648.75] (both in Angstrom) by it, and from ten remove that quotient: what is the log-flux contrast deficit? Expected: 8.99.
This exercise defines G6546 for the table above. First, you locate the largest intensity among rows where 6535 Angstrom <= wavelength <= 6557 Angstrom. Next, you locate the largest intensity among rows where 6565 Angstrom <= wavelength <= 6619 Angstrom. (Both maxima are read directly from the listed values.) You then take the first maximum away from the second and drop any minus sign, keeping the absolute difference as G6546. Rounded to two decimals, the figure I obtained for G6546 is 0.17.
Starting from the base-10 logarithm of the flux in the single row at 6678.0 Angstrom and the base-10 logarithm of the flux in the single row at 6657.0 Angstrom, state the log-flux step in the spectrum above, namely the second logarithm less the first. 0.08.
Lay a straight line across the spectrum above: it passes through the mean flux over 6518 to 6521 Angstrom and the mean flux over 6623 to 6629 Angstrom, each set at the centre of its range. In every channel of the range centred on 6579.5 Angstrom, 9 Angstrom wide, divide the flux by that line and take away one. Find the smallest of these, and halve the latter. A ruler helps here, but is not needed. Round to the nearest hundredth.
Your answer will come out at -0.02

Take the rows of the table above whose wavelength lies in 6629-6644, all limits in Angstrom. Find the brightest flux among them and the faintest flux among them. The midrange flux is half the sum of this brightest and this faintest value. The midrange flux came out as 11.5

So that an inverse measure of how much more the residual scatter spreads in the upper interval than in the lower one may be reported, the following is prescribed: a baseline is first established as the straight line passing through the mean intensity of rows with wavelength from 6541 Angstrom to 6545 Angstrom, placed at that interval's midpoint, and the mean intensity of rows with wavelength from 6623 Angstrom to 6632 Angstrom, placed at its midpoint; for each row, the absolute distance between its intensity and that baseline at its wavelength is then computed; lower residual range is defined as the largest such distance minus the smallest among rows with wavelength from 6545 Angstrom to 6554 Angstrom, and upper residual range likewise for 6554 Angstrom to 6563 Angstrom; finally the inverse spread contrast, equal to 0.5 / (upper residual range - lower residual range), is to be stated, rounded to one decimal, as 0.1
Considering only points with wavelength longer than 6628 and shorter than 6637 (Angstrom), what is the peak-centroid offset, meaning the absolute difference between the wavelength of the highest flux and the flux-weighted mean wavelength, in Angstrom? 3.7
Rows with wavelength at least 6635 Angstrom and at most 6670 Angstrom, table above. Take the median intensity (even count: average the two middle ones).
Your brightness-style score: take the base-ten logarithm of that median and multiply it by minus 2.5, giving -2.68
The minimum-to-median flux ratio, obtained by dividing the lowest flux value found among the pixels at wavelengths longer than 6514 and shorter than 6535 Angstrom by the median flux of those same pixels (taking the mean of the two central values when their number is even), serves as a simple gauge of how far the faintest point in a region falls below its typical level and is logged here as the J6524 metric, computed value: 0.92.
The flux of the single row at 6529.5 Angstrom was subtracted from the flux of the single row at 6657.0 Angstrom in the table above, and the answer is -1.3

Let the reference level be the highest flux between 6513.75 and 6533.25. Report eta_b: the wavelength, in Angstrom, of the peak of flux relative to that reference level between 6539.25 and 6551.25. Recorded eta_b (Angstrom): 6549.0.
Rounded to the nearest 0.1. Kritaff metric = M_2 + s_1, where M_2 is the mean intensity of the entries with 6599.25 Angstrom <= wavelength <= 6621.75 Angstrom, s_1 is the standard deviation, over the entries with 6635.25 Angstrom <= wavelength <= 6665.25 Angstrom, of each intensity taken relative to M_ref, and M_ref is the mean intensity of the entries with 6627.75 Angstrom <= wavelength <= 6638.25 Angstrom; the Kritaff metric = 12.2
